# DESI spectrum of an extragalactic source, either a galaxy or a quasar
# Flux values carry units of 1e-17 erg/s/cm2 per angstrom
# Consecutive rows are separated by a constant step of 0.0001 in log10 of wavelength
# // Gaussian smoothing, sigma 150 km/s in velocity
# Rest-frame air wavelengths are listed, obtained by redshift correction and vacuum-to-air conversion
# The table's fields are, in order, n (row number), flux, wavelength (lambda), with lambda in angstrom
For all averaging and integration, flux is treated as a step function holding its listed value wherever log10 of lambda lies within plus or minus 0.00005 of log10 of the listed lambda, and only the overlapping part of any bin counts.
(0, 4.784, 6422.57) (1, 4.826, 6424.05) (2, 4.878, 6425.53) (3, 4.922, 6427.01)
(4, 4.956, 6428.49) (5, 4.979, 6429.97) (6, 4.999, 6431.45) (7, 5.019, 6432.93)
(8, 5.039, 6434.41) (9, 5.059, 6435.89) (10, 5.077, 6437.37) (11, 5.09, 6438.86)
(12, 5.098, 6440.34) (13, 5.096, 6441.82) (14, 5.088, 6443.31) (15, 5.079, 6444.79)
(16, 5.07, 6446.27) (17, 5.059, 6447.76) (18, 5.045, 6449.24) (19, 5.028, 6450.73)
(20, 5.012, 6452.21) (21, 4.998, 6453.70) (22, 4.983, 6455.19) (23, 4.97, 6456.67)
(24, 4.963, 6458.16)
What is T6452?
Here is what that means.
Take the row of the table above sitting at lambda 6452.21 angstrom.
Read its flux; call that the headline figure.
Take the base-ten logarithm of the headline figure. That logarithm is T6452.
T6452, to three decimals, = 0.700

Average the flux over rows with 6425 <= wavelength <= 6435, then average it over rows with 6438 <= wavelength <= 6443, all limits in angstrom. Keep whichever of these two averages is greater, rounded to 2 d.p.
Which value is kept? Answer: 5.09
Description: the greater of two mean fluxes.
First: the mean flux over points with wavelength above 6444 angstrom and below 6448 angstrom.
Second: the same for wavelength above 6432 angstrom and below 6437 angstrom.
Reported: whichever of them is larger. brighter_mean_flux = 5.07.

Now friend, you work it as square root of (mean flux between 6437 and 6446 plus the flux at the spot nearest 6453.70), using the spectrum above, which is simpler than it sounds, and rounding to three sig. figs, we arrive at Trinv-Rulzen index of 3.18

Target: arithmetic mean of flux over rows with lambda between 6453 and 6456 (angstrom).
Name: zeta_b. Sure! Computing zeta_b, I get 4.99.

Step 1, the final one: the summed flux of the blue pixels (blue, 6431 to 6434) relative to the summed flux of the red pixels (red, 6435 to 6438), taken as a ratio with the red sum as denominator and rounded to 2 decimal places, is 0.99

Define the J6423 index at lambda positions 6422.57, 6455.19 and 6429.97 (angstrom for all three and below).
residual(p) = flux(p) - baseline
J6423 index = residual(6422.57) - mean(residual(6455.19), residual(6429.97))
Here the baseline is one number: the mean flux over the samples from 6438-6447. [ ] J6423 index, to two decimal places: -0.20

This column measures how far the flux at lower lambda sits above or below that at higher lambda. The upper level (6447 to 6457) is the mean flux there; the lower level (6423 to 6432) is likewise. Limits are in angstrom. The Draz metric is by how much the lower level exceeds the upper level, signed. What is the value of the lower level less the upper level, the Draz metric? -0.09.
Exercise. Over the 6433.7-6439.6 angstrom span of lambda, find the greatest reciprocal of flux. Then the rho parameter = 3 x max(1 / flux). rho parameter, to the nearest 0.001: 0.595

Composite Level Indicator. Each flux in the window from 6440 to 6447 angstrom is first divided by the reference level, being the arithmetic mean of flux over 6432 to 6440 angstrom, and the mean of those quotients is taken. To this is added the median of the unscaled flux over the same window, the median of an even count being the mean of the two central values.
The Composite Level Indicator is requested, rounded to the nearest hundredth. 6.09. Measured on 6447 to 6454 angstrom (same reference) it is 6.02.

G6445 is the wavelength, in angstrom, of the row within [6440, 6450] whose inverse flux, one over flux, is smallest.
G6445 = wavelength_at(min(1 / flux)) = 6440.34 angstrom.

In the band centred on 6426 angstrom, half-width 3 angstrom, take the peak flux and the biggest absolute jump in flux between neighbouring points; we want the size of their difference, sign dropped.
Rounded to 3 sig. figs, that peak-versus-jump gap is 4.90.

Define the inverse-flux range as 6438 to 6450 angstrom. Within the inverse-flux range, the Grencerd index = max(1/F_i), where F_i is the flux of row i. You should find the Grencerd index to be 0.198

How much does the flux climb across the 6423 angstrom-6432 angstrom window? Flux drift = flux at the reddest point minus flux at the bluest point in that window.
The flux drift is 0.17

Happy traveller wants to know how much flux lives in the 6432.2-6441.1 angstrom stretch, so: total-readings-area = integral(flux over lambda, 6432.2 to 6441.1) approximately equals 45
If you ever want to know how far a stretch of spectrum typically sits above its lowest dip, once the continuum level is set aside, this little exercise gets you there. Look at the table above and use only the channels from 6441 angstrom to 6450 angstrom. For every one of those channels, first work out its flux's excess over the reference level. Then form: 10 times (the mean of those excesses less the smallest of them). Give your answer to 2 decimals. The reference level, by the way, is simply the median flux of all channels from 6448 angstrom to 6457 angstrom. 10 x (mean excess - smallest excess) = 0.28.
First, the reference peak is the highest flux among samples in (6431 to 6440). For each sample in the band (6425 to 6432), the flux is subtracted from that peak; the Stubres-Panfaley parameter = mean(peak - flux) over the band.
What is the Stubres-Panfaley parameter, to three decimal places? 0.143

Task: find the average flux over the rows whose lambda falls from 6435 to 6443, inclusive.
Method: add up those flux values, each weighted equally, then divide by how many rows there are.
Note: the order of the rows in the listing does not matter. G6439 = 5.08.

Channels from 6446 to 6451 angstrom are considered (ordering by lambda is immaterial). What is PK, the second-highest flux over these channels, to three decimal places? 5.059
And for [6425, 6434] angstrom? 4.999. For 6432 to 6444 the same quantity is 5.096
